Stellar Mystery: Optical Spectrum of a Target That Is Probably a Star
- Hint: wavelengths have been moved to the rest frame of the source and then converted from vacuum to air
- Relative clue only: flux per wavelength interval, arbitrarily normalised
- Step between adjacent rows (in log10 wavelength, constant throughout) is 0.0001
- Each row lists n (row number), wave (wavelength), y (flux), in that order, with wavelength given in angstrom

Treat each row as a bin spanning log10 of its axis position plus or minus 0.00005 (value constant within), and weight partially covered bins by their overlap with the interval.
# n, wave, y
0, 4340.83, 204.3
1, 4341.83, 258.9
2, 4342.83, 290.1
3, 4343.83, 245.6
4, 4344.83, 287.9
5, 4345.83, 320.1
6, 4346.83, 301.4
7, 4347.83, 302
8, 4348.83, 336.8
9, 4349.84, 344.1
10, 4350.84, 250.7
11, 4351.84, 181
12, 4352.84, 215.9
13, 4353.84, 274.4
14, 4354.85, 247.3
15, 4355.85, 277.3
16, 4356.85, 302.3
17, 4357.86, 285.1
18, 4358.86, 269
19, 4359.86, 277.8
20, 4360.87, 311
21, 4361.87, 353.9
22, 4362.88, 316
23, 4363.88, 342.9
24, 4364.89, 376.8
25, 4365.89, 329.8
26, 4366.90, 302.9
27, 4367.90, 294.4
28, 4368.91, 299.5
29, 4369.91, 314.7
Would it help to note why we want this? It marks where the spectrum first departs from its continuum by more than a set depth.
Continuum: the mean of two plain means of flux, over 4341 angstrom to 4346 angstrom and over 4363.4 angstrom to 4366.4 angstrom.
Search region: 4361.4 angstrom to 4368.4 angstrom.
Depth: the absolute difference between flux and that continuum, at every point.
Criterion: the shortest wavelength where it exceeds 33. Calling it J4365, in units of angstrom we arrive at 4361.87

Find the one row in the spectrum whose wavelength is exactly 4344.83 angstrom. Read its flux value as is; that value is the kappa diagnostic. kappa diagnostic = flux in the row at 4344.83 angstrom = 287.9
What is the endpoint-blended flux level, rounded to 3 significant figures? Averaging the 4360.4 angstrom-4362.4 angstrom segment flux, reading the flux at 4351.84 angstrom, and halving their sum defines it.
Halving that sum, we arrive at 257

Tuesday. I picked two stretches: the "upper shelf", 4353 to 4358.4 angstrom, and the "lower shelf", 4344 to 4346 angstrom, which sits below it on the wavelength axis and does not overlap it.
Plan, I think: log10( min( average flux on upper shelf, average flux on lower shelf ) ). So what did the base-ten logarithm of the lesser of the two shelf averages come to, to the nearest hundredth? 2.44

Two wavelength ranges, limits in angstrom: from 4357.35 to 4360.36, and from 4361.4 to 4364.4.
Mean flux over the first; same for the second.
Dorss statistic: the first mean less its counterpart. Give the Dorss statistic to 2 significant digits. -60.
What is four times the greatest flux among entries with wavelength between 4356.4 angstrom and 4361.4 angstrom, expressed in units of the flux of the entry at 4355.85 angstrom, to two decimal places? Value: 4.49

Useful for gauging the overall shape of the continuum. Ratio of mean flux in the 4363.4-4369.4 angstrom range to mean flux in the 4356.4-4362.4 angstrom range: 1.08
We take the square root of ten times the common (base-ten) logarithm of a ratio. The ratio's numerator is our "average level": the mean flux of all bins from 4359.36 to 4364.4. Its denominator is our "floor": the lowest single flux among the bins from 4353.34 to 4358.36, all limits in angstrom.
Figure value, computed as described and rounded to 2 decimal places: 1.06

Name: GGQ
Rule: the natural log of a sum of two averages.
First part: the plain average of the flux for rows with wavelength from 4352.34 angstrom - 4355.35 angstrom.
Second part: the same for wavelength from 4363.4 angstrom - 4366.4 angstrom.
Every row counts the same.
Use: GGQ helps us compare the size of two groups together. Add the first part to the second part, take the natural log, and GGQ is 6.39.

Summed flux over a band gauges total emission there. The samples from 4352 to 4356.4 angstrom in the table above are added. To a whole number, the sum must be 1015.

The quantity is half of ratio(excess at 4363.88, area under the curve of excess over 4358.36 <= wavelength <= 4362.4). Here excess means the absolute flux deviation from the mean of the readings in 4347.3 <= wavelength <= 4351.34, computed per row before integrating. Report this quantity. 0.15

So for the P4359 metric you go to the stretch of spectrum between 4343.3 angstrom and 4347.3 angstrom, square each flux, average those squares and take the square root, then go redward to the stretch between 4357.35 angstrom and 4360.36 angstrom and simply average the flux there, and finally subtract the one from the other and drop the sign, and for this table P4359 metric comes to 13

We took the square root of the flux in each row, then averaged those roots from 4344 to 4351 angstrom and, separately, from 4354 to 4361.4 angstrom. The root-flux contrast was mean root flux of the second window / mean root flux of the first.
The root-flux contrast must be 0.96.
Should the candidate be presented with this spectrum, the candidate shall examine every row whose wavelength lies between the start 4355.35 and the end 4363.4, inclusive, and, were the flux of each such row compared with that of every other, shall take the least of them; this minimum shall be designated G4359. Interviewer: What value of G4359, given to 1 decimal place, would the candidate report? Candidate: 269.0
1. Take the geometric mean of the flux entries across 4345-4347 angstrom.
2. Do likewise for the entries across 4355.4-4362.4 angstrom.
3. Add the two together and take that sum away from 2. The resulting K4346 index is -604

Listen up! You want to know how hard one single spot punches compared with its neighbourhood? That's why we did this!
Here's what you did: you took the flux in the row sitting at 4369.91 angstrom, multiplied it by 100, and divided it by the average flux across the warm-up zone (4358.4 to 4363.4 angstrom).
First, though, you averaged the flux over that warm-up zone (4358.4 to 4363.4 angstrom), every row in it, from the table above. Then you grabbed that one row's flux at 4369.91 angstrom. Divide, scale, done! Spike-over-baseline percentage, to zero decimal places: 103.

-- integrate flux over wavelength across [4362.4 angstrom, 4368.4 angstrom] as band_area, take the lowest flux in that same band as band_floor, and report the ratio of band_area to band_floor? 6.7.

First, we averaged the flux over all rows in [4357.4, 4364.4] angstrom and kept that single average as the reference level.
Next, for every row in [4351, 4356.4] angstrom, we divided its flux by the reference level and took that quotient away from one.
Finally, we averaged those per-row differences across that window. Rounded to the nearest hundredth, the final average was 0.22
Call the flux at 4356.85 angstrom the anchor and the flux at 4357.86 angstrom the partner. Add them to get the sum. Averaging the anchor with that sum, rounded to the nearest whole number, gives 445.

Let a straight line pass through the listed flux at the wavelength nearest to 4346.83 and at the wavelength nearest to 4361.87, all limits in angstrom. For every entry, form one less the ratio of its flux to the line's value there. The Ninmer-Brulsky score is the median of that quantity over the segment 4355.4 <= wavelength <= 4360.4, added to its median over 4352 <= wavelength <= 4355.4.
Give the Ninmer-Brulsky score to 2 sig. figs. 0.42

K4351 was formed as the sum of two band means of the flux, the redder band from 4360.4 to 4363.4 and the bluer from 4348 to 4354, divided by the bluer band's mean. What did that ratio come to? 2.22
